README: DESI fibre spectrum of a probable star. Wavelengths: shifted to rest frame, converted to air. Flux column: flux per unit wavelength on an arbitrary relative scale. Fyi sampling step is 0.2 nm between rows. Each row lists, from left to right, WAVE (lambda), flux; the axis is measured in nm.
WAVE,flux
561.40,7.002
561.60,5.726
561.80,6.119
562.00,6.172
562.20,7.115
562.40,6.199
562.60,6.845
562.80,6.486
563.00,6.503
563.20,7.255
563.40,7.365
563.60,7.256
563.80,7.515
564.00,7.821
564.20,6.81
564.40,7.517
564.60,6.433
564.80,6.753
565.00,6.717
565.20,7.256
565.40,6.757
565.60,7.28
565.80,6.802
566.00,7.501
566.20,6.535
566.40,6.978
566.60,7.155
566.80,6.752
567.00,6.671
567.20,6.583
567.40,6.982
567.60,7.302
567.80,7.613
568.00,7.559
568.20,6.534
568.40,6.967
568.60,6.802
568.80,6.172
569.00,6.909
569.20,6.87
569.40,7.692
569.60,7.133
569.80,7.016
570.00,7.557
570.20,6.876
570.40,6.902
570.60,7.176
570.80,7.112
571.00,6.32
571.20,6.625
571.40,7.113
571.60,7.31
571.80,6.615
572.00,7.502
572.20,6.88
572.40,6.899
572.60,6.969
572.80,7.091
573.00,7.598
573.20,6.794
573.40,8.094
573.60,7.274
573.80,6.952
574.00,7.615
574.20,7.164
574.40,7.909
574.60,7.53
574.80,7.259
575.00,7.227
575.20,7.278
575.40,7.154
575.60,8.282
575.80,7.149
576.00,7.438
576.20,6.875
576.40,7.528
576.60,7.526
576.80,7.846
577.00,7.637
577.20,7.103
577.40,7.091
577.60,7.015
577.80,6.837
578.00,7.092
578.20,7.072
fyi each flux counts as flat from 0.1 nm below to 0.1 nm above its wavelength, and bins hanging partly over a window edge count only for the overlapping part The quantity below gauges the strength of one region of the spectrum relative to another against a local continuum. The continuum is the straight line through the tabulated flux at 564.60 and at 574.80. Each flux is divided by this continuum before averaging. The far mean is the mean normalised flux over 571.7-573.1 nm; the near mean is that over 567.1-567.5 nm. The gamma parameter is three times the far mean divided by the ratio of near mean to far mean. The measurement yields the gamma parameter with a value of 2.95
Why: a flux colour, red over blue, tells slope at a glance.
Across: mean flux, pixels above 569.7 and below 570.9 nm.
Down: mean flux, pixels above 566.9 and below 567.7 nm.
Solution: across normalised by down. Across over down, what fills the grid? 1.03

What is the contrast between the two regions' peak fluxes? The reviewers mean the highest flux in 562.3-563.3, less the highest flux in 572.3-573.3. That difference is -0.3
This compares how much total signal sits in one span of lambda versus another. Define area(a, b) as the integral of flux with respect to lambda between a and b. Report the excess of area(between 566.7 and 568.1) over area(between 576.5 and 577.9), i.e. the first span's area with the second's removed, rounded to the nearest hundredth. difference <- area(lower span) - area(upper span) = -0.32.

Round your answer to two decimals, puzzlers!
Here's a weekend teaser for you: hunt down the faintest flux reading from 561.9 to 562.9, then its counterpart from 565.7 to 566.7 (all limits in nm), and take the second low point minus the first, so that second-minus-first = 0.36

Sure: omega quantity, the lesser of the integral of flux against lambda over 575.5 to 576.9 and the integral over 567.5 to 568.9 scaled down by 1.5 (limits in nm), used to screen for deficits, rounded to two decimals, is 6.53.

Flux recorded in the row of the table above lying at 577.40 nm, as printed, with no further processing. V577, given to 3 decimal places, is 7.091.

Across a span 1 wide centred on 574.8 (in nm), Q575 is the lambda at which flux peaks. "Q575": 574.40 nm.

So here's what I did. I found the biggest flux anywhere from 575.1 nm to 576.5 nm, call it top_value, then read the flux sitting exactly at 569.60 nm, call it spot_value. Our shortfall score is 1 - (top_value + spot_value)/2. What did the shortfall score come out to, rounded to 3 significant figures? -6.71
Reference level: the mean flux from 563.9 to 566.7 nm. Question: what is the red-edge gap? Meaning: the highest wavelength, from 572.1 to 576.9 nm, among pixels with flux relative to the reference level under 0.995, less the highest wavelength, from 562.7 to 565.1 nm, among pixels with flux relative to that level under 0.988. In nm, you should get 11.20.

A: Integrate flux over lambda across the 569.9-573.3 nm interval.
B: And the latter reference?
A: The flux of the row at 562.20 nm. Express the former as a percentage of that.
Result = 335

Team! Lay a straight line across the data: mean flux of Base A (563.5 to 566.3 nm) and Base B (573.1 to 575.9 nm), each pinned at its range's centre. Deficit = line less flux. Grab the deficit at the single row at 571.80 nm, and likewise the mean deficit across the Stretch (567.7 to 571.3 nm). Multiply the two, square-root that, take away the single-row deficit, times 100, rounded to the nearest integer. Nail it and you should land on -29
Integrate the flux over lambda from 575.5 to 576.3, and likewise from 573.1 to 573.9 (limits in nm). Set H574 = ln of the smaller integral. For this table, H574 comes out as 1.76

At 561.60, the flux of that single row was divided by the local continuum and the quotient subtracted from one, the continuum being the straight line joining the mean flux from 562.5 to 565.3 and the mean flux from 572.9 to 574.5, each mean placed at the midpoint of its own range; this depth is 0.18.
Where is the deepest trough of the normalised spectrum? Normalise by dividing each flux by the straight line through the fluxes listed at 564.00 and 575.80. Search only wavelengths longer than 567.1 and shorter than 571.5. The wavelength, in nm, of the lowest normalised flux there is 568.80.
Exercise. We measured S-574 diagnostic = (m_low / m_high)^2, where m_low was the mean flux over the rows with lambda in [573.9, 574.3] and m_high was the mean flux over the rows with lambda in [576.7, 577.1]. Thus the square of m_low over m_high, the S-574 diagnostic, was 0.91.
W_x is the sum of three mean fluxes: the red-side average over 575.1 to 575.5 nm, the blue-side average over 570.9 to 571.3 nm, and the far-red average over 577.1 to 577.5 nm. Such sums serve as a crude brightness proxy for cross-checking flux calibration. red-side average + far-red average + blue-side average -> 20.8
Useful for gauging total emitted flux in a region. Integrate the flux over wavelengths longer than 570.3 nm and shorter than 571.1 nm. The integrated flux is 5.5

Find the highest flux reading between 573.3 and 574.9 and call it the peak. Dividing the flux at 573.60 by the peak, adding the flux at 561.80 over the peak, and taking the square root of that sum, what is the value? 1.29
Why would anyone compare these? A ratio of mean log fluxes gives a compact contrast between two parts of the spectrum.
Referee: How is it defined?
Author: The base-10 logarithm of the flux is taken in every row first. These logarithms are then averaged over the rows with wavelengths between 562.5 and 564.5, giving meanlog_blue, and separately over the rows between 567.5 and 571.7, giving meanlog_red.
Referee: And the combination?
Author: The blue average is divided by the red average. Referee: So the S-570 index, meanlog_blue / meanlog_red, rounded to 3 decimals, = 1.008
